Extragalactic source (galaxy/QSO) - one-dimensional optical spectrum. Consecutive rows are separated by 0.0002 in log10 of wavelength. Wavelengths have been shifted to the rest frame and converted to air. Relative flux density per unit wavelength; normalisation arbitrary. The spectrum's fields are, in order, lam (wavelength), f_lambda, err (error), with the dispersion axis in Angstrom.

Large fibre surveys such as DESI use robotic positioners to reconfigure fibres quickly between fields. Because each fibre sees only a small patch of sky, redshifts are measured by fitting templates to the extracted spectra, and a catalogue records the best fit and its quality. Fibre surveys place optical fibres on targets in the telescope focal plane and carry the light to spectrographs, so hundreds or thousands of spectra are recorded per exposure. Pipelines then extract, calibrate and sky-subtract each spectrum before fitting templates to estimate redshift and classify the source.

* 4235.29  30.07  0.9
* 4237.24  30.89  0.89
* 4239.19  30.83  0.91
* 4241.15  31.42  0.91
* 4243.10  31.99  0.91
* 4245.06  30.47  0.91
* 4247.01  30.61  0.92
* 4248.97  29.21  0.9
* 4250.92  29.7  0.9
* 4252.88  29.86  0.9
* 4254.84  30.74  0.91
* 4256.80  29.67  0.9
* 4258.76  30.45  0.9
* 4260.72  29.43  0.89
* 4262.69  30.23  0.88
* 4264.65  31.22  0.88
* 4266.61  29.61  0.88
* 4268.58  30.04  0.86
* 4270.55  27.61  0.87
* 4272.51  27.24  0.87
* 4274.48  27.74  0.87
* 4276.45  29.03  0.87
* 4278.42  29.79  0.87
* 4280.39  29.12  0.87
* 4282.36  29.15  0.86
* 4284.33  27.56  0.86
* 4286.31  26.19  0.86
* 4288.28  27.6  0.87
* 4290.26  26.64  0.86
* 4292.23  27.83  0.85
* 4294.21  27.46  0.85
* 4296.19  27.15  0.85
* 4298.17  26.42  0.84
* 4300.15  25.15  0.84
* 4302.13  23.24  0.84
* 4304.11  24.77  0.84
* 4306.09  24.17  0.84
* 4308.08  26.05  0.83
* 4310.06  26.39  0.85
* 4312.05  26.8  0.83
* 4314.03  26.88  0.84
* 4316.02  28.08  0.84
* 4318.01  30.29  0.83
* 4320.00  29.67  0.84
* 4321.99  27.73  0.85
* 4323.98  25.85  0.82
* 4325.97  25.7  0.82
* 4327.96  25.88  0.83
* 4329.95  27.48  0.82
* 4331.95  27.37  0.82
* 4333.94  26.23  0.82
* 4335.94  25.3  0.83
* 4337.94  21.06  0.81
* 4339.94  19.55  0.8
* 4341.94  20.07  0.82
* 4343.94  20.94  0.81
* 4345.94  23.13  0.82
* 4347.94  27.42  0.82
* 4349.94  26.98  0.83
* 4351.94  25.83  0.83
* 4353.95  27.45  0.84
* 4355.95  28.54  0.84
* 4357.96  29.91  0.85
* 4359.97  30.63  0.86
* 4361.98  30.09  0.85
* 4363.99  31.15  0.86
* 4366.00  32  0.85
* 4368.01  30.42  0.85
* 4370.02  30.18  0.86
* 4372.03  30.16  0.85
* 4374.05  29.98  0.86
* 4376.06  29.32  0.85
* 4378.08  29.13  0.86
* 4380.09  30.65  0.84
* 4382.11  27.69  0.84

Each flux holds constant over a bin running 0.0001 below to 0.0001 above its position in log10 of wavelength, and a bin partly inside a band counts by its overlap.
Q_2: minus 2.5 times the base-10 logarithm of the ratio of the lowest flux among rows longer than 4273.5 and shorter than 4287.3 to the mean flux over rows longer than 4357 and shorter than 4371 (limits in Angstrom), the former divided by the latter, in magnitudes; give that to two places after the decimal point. 0.17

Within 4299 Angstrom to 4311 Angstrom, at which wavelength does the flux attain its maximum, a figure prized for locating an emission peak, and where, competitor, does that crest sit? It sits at 4310.06 Angstrom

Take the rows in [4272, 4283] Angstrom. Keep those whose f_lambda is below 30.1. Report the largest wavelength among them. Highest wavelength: 4282.36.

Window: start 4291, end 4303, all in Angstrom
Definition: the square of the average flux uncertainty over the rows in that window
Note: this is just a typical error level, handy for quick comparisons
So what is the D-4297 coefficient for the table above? 0.71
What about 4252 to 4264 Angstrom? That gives 0.80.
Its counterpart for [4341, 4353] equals 0.68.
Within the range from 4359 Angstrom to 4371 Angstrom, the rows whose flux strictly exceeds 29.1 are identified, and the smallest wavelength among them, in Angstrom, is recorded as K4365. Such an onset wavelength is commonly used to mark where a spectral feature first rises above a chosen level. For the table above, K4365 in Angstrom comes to 4359.97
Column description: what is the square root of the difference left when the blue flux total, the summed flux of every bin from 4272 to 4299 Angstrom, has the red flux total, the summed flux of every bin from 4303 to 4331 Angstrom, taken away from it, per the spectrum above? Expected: 3.6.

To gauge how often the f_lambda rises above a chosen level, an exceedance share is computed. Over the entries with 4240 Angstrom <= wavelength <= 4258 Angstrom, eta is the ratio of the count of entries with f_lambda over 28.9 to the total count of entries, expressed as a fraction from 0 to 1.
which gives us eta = 1.0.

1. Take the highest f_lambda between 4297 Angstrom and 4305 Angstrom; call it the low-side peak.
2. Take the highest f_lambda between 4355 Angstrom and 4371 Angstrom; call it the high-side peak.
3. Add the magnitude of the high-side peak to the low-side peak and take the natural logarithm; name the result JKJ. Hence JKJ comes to 4.07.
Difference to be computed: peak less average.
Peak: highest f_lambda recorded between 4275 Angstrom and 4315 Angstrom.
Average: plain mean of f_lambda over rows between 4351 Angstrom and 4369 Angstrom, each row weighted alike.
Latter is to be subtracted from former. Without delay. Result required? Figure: 0.2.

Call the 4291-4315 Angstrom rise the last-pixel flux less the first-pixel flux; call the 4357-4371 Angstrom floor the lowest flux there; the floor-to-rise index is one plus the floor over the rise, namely -30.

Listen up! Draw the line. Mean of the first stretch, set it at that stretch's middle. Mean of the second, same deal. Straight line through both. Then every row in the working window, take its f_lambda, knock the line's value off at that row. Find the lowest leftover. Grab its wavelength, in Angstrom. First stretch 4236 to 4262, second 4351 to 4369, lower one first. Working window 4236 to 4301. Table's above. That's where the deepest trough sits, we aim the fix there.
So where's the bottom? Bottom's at 4300.15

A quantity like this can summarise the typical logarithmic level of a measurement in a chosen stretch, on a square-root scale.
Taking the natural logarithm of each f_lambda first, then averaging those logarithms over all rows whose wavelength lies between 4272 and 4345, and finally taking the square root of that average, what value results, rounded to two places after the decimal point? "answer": 1.81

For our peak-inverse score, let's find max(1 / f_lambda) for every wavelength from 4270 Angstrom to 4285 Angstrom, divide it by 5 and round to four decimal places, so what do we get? 0.0073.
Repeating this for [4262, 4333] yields 0.0086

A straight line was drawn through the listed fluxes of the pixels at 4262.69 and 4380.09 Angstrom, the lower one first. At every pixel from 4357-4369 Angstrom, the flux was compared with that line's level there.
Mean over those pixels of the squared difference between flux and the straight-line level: 0.5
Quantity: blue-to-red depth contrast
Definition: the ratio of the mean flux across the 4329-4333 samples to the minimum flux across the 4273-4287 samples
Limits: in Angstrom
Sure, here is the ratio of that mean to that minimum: 1.05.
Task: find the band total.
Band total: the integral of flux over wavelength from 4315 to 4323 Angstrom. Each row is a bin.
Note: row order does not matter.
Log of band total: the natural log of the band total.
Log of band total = 5.44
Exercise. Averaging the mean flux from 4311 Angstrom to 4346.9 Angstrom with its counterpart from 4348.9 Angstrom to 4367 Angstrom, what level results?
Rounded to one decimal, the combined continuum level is 27.3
